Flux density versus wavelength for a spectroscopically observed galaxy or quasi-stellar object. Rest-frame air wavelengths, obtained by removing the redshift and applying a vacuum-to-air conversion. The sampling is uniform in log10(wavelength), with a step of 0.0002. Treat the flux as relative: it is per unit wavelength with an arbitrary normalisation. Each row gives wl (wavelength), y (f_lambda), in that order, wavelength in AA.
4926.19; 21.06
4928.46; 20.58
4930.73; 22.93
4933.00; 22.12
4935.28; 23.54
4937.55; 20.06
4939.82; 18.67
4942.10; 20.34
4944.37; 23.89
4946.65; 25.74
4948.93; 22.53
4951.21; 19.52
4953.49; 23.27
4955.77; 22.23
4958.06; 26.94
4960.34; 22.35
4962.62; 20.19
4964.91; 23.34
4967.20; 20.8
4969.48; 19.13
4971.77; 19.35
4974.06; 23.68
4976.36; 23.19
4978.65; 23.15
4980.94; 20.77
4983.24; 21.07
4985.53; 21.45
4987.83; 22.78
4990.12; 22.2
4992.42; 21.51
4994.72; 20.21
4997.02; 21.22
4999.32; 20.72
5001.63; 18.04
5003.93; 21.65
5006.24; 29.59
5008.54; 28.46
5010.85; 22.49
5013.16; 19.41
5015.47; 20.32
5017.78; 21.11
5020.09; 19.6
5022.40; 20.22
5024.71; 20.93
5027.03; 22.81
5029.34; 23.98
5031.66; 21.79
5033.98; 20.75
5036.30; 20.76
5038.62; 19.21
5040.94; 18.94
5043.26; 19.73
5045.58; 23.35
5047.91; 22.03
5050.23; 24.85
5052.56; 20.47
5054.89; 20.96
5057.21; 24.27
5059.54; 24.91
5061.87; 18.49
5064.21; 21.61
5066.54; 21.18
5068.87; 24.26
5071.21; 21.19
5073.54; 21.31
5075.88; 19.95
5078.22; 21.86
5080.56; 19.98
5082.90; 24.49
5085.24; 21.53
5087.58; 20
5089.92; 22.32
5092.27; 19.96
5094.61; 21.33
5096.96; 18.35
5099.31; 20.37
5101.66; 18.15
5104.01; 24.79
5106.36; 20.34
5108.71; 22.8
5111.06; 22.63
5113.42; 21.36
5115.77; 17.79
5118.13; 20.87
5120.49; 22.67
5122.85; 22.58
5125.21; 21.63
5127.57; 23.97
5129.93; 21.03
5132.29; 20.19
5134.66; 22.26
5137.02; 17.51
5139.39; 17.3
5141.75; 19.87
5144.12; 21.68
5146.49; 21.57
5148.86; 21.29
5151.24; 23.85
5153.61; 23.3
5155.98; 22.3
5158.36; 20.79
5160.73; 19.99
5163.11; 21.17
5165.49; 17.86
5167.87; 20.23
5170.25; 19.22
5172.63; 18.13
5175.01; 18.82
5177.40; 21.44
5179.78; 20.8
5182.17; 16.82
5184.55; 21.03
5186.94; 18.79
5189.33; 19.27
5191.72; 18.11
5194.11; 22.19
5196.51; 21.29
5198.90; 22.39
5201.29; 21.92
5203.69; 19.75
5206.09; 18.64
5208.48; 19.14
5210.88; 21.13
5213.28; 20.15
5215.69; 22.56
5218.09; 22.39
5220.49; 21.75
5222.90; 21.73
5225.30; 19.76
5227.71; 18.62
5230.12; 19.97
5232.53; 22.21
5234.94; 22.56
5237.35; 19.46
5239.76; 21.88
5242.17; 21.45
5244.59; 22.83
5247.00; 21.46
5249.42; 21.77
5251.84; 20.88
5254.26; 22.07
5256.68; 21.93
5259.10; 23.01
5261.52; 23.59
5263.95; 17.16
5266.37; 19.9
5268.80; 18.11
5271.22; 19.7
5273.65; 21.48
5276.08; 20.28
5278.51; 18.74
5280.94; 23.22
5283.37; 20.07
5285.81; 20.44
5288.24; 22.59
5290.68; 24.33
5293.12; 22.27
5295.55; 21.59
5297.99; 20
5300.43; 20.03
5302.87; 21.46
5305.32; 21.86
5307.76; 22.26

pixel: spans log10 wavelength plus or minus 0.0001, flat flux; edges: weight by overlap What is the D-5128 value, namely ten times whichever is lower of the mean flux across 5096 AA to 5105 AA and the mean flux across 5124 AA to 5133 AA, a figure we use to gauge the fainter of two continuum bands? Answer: 204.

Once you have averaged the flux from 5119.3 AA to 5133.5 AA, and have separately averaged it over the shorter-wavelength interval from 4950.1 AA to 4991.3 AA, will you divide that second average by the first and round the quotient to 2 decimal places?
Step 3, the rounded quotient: 1.00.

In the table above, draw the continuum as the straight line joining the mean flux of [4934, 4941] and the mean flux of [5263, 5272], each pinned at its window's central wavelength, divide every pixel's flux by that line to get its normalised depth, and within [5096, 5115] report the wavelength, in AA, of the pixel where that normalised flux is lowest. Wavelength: 5101.66 AA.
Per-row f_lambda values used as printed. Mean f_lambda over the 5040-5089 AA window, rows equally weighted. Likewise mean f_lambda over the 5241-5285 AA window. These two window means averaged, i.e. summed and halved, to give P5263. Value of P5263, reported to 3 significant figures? 21.3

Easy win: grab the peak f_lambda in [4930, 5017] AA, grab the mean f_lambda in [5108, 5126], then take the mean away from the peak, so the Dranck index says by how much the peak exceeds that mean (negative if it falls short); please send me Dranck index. 8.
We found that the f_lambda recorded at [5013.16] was 19.41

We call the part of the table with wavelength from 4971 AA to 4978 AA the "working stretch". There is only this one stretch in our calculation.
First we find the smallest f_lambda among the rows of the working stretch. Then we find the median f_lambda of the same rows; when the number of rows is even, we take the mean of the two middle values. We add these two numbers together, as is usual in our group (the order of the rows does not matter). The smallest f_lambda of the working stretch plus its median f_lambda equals 42.5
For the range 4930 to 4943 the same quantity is 39.9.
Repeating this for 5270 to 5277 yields 40.0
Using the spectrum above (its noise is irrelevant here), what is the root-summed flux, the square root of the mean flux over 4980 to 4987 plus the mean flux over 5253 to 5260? 6.59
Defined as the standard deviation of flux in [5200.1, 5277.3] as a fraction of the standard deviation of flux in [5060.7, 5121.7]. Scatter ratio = 0.85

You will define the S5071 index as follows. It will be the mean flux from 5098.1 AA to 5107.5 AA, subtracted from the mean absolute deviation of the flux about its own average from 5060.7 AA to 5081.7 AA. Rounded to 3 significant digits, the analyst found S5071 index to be -19.8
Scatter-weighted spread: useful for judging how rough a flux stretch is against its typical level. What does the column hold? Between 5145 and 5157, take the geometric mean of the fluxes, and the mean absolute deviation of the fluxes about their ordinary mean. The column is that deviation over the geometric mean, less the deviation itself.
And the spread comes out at -0.85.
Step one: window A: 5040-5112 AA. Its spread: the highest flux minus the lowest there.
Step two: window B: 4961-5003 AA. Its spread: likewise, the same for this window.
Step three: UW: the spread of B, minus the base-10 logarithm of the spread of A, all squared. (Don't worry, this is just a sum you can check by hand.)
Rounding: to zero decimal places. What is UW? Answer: 23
